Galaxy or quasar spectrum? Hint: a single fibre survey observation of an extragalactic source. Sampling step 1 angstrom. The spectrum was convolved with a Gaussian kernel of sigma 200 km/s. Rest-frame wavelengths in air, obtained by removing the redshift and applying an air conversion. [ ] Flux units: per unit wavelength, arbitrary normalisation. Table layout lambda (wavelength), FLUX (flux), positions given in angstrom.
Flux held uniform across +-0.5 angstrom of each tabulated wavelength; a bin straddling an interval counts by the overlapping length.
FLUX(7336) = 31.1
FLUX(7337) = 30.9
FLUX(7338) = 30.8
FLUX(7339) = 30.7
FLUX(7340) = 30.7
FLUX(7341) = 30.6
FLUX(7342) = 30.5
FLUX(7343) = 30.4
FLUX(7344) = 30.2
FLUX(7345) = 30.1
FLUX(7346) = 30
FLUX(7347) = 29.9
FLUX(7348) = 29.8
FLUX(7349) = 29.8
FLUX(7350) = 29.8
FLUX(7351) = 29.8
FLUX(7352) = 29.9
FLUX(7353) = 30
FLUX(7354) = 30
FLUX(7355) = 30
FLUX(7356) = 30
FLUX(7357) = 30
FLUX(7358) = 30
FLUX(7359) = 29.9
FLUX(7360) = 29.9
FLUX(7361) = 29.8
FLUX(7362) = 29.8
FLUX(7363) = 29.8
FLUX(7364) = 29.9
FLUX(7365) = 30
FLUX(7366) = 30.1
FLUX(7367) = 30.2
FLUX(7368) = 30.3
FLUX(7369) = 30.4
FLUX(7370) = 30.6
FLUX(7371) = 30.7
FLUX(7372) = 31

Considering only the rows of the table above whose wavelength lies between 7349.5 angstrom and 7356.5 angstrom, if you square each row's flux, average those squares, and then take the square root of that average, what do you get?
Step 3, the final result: 29.9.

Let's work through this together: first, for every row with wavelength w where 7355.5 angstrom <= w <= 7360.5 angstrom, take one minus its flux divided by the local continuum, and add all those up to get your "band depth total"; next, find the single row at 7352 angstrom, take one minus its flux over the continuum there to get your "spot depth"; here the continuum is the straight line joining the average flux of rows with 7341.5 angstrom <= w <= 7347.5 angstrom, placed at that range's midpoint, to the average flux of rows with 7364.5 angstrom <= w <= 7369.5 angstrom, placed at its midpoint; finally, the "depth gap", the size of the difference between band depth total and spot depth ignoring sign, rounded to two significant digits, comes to 0.029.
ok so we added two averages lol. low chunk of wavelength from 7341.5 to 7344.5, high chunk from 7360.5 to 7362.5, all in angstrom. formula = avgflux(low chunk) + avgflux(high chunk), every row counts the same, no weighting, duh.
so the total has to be 60.2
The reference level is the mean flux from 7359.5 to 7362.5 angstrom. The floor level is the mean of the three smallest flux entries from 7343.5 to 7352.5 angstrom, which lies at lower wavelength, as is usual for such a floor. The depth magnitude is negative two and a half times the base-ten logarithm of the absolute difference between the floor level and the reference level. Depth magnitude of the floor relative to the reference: 4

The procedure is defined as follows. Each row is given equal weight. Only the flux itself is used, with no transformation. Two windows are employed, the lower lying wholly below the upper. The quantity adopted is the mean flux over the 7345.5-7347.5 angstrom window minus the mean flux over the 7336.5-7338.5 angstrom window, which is -0.9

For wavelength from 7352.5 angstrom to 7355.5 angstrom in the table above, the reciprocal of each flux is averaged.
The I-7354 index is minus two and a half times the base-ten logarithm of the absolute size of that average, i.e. 3.69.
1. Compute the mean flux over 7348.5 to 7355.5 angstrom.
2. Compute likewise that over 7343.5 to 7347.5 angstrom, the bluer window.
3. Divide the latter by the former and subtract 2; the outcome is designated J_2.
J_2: -0.995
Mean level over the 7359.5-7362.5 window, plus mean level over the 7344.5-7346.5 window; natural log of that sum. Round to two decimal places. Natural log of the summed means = 4.09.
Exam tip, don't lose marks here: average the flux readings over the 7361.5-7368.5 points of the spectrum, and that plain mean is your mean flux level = 30.0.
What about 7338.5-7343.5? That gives 30.6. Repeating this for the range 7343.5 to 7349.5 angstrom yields 30.0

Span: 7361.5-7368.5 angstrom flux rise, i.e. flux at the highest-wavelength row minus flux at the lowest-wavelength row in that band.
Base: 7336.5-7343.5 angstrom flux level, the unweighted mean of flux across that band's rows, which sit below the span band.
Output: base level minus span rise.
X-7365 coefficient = 30.2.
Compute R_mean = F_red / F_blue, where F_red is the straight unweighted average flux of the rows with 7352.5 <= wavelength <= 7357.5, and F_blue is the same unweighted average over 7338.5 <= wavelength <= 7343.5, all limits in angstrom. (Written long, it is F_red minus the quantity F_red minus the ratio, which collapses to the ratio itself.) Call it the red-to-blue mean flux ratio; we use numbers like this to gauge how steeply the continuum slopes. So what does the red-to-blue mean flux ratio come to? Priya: 0.98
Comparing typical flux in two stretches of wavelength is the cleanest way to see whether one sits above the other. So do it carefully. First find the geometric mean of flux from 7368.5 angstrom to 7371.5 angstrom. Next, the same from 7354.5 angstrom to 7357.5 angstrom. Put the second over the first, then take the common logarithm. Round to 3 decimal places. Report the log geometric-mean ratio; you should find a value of -0.008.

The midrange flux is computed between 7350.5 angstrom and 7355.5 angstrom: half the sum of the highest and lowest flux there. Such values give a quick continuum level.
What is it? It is 29.9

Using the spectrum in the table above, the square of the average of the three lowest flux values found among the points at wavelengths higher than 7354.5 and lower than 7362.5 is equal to 890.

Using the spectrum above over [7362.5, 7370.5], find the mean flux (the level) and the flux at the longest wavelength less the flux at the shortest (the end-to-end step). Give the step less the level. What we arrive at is -29.4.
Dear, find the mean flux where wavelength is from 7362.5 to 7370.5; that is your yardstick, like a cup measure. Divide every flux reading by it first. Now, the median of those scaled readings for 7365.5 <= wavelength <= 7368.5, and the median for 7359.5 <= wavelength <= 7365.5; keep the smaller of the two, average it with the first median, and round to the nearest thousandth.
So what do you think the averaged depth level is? 0.995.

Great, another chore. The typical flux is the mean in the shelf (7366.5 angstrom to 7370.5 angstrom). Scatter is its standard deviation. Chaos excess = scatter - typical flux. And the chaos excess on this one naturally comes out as -30.2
